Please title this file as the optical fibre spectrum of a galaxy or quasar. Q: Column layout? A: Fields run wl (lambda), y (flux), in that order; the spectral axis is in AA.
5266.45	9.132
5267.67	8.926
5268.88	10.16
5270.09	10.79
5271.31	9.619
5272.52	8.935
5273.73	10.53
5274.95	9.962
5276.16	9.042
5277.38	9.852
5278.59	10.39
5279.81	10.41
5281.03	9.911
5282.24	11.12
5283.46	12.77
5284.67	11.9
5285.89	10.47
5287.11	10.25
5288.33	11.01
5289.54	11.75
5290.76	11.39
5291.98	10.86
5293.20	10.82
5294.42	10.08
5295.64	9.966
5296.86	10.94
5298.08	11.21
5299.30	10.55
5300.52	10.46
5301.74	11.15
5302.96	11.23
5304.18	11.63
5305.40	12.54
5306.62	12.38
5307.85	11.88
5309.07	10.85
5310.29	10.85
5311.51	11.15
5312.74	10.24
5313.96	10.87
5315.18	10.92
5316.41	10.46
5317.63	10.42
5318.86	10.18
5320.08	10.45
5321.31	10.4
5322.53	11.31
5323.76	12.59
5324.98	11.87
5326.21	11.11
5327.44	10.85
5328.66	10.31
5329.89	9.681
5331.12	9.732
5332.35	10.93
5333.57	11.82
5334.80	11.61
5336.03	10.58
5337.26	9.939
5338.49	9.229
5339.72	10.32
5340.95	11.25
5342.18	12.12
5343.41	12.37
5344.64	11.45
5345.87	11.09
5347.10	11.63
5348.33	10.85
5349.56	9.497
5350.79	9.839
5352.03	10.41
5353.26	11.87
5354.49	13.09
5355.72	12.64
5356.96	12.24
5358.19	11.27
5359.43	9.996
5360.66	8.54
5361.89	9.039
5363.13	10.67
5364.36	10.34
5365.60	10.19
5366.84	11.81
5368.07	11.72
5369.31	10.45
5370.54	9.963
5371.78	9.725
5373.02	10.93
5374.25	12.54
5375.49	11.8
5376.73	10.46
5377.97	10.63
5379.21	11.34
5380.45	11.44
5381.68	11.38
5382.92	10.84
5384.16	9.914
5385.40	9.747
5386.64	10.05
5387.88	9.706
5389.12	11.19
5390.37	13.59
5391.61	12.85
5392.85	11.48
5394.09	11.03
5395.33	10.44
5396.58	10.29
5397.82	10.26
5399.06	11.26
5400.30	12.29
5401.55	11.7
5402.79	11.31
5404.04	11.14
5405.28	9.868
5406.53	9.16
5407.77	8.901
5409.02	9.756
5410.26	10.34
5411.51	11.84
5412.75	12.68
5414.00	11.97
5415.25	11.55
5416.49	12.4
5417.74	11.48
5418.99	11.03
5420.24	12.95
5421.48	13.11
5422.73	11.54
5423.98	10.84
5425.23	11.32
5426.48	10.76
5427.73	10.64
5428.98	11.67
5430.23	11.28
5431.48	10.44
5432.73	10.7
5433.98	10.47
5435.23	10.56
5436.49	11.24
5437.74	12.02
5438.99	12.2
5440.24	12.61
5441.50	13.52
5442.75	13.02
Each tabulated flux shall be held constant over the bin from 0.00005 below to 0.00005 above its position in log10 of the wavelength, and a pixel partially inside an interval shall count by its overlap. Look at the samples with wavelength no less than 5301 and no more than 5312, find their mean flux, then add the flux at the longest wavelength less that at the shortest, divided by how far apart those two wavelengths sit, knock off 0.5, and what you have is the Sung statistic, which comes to 11.0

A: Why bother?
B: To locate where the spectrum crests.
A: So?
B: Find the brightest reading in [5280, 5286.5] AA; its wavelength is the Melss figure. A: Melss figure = 5283.46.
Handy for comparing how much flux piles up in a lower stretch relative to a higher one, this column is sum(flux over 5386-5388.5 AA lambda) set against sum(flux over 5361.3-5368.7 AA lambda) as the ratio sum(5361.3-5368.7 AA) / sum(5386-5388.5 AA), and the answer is 3.2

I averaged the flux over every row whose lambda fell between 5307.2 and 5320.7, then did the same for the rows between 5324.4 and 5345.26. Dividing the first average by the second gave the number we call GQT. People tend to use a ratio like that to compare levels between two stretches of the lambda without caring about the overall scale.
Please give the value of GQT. 0.99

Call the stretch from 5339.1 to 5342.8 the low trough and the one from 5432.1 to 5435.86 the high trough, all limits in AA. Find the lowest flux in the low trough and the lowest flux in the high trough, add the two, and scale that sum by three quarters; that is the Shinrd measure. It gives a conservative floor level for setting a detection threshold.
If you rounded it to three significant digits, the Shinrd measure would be 15.6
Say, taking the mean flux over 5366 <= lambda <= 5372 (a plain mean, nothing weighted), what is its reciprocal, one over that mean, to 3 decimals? 0.093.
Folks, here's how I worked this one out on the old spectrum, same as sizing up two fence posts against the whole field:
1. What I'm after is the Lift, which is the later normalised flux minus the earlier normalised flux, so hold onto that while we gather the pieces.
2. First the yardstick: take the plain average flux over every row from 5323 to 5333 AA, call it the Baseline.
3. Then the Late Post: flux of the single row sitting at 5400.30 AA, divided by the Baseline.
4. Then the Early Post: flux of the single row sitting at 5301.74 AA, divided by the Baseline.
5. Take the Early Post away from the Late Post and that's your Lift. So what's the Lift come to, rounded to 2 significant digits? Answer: 0.10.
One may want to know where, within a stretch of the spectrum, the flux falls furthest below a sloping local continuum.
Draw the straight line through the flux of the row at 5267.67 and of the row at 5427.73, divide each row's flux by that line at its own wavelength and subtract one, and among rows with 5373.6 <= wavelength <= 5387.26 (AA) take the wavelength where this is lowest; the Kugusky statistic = 5385.40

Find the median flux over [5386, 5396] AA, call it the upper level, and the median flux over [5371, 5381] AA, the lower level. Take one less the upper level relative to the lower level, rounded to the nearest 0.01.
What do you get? 0.00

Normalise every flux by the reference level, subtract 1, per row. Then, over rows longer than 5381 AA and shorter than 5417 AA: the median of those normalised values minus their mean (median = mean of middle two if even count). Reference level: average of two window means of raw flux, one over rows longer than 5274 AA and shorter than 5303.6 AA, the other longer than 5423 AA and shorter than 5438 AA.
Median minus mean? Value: 0.013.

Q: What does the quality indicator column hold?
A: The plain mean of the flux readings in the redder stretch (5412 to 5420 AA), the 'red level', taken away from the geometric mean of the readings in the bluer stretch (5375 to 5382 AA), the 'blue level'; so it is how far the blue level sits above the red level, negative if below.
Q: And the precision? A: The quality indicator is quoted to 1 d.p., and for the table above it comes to -0.7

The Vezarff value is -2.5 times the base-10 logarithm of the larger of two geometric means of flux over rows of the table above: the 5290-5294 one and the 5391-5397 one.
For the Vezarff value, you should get -2.62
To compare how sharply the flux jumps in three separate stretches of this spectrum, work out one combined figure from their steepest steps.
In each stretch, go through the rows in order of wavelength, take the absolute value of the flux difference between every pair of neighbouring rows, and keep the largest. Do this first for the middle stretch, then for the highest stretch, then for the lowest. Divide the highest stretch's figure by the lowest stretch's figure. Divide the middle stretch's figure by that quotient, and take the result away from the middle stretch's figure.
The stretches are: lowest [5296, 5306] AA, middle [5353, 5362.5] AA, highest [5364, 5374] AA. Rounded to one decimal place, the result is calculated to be 0.6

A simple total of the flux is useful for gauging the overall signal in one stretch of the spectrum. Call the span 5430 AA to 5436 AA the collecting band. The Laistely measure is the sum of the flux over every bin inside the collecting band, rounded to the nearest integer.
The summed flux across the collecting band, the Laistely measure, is 53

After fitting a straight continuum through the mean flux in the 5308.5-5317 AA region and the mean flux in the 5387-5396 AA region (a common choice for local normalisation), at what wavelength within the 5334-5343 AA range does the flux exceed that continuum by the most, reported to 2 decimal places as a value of 5342.18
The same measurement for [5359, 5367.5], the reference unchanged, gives 5366.84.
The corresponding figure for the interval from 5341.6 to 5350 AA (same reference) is 5343.41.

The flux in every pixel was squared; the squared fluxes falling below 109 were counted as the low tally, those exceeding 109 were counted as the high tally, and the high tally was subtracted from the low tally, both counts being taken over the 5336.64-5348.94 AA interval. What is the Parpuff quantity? -4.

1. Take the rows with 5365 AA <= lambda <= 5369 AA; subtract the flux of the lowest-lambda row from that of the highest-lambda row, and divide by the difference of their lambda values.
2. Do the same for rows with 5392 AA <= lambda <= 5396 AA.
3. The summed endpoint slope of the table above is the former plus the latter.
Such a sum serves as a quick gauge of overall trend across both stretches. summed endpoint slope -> 0.20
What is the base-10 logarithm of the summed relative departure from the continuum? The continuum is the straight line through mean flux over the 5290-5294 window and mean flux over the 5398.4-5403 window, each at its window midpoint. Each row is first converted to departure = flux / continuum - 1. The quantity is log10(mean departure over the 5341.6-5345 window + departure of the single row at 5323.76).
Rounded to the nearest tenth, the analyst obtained -0.7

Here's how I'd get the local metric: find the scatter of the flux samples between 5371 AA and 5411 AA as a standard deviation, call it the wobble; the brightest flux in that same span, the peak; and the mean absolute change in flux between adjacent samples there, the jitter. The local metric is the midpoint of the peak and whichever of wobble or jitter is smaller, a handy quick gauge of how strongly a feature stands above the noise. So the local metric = 7.2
